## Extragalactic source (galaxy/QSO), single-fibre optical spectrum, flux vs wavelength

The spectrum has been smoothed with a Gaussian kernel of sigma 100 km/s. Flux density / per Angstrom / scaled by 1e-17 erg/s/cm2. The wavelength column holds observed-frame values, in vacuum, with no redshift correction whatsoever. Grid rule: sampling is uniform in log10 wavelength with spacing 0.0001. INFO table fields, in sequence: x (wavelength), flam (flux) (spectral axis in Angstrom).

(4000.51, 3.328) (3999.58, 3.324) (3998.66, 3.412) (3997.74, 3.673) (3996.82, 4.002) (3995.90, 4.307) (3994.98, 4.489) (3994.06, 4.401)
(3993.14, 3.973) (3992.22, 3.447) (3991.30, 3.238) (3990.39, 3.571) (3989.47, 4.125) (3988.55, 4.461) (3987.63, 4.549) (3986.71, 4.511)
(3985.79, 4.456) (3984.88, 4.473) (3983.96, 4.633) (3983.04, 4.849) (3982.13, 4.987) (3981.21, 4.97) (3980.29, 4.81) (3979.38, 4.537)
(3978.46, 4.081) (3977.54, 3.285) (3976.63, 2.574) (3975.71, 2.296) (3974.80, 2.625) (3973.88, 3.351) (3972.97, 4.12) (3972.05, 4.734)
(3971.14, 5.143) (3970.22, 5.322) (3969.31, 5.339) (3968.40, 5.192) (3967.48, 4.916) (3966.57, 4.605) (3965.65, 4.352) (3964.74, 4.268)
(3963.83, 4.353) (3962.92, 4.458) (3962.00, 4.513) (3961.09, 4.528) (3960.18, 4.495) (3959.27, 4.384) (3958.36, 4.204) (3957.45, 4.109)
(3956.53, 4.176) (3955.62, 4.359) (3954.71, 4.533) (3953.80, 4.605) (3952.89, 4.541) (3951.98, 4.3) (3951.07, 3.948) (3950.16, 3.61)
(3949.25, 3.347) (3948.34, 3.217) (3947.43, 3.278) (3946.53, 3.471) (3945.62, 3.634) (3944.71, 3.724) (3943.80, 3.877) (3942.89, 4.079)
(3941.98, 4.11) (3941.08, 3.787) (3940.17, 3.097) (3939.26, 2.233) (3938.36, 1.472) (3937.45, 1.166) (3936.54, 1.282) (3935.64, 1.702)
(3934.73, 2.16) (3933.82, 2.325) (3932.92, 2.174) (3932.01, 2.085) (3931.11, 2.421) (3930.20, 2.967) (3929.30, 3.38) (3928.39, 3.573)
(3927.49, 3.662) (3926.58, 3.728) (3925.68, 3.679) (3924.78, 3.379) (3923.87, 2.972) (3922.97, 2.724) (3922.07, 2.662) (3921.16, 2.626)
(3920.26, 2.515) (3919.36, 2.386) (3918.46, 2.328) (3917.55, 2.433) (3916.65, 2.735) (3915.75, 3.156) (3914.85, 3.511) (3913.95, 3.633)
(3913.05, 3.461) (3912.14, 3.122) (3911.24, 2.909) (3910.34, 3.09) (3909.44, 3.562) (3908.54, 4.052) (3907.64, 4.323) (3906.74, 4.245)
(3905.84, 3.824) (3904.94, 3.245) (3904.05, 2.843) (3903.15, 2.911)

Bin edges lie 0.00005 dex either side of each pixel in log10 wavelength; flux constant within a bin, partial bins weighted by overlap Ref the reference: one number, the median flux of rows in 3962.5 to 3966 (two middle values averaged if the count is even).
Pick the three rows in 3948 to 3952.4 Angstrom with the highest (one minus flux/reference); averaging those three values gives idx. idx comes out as 0.22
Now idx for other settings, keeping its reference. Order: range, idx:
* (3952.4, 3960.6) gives 0.04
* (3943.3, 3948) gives 0.20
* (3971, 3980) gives 0.43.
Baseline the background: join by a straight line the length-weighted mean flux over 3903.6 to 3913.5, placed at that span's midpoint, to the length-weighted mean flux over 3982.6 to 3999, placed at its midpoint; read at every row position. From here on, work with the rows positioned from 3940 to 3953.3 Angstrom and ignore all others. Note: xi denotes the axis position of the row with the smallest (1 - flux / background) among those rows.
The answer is 3952.89 Angstrom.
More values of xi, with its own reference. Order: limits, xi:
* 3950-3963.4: 3953.80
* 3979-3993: 3982.13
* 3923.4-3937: 3926.58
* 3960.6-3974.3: 3969.31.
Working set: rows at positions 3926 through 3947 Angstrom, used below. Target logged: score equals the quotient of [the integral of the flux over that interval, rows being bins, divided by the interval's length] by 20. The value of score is 0.144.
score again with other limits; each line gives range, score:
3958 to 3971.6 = 0.234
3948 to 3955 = 0.201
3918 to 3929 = 0.151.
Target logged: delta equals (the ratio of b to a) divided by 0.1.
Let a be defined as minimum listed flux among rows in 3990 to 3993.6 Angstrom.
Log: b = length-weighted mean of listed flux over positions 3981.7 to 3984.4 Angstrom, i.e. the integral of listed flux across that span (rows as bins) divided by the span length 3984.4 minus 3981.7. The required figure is 15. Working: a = 3.238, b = 4.8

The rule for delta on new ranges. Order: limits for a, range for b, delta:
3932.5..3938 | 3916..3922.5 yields 22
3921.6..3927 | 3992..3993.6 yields 14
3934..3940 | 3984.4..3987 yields 38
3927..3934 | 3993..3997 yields 20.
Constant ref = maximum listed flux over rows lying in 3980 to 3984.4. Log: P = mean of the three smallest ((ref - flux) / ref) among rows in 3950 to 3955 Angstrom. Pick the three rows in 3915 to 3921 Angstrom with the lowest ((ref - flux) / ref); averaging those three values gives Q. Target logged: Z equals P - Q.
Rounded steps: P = 0.09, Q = 0.44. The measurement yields -0.35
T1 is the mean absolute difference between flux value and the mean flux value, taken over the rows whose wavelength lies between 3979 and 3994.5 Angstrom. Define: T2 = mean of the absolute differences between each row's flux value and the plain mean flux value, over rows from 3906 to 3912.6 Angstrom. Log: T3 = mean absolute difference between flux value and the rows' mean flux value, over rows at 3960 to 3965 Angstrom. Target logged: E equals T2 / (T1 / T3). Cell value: 0.11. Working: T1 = 0.40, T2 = 0.5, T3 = 0.08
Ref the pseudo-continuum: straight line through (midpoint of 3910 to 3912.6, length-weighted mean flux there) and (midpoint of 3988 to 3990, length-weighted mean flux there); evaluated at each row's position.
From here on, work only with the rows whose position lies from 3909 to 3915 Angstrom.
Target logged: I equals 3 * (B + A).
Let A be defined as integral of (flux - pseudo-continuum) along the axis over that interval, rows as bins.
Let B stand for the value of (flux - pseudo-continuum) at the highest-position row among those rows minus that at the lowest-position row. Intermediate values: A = 2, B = -0.1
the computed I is 5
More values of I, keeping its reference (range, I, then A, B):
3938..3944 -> 2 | -2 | 2.3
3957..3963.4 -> 12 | 4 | 0.3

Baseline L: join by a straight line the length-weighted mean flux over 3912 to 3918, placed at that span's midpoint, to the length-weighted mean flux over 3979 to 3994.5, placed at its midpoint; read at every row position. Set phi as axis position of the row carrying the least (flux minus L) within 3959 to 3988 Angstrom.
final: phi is 3975.71 Angstrom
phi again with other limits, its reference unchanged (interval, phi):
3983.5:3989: 3988.55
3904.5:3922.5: 3918.46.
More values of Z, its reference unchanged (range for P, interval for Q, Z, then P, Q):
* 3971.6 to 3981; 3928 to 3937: -0.28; 0.06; 0.34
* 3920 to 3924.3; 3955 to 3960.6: 0.33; 0.44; 0.12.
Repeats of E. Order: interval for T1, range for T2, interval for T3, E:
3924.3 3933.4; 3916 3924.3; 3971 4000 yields 0.18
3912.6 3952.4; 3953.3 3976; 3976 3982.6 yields 0.51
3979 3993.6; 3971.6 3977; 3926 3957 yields 1.50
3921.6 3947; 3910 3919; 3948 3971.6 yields 0.17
